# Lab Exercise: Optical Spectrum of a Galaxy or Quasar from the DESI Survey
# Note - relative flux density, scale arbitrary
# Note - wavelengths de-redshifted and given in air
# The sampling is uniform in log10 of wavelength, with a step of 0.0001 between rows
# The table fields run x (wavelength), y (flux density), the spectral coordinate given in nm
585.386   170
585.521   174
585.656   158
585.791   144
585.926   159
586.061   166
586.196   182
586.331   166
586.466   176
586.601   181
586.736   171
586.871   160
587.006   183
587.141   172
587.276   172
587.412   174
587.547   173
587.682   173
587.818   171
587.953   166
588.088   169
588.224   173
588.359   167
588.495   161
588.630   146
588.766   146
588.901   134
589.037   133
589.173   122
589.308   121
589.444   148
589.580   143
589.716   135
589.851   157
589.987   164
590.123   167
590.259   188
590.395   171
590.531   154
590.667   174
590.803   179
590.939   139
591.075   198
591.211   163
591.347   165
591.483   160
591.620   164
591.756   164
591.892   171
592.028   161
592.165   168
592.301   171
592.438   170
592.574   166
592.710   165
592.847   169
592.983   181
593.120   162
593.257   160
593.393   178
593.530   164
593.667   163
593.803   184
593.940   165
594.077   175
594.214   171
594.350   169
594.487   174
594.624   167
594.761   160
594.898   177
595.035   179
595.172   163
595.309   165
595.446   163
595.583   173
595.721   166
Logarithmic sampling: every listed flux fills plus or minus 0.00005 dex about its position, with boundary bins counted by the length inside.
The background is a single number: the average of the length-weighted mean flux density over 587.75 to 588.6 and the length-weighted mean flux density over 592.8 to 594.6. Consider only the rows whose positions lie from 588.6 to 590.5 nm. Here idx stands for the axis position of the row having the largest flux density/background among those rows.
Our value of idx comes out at 590.259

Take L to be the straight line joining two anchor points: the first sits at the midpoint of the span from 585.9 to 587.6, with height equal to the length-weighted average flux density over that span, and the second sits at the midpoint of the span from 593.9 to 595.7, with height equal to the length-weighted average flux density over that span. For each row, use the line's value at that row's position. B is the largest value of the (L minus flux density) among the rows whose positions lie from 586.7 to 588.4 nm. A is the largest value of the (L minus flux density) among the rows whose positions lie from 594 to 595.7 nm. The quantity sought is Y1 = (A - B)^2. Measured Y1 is 9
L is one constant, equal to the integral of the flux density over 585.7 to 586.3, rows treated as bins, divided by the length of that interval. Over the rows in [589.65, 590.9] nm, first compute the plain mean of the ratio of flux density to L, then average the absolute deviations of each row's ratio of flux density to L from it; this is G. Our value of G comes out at 0.07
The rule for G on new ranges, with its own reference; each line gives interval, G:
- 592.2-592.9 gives 0.01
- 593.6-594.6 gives 0.03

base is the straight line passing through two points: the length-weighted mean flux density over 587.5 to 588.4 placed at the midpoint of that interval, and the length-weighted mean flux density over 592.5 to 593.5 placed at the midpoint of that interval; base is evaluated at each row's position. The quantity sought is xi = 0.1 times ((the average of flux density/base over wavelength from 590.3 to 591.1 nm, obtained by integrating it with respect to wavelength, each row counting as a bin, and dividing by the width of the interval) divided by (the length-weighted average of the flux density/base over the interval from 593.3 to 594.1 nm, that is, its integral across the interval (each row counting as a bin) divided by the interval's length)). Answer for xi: 0.0978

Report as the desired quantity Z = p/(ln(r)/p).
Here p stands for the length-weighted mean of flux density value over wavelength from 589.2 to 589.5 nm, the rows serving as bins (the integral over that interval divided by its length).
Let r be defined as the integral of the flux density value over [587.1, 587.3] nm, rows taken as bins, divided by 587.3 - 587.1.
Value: 3407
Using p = 132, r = 172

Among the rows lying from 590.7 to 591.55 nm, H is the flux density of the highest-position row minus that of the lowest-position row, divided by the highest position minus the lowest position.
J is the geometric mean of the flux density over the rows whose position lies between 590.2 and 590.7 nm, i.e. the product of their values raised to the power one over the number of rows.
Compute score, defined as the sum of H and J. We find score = 143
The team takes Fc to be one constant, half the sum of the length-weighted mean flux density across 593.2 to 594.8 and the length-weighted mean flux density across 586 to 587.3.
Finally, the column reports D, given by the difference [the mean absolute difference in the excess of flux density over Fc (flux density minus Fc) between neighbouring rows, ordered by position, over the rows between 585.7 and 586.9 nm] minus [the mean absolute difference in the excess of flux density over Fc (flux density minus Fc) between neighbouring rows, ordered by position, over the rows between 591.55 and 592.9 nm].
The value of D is 7.1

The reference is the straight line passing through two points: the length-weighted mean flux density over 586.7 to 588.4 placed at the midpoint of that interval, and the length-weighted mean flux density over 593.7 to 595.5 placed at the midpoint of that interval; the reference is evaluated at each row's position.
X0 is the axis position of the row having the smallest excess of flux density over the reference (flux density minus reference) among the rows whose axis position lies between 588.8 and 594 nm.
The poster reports 589.308 nm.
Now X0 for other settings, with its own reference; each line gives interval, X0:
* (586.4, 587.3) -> 586.871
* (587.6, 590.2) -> 589.308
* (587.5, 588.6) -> 588.495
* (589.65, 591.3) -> 589.716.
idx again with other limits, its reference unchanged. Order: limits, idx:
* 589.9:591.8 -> 591.075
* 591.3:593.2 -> 592.983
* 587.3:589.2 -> 587.412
